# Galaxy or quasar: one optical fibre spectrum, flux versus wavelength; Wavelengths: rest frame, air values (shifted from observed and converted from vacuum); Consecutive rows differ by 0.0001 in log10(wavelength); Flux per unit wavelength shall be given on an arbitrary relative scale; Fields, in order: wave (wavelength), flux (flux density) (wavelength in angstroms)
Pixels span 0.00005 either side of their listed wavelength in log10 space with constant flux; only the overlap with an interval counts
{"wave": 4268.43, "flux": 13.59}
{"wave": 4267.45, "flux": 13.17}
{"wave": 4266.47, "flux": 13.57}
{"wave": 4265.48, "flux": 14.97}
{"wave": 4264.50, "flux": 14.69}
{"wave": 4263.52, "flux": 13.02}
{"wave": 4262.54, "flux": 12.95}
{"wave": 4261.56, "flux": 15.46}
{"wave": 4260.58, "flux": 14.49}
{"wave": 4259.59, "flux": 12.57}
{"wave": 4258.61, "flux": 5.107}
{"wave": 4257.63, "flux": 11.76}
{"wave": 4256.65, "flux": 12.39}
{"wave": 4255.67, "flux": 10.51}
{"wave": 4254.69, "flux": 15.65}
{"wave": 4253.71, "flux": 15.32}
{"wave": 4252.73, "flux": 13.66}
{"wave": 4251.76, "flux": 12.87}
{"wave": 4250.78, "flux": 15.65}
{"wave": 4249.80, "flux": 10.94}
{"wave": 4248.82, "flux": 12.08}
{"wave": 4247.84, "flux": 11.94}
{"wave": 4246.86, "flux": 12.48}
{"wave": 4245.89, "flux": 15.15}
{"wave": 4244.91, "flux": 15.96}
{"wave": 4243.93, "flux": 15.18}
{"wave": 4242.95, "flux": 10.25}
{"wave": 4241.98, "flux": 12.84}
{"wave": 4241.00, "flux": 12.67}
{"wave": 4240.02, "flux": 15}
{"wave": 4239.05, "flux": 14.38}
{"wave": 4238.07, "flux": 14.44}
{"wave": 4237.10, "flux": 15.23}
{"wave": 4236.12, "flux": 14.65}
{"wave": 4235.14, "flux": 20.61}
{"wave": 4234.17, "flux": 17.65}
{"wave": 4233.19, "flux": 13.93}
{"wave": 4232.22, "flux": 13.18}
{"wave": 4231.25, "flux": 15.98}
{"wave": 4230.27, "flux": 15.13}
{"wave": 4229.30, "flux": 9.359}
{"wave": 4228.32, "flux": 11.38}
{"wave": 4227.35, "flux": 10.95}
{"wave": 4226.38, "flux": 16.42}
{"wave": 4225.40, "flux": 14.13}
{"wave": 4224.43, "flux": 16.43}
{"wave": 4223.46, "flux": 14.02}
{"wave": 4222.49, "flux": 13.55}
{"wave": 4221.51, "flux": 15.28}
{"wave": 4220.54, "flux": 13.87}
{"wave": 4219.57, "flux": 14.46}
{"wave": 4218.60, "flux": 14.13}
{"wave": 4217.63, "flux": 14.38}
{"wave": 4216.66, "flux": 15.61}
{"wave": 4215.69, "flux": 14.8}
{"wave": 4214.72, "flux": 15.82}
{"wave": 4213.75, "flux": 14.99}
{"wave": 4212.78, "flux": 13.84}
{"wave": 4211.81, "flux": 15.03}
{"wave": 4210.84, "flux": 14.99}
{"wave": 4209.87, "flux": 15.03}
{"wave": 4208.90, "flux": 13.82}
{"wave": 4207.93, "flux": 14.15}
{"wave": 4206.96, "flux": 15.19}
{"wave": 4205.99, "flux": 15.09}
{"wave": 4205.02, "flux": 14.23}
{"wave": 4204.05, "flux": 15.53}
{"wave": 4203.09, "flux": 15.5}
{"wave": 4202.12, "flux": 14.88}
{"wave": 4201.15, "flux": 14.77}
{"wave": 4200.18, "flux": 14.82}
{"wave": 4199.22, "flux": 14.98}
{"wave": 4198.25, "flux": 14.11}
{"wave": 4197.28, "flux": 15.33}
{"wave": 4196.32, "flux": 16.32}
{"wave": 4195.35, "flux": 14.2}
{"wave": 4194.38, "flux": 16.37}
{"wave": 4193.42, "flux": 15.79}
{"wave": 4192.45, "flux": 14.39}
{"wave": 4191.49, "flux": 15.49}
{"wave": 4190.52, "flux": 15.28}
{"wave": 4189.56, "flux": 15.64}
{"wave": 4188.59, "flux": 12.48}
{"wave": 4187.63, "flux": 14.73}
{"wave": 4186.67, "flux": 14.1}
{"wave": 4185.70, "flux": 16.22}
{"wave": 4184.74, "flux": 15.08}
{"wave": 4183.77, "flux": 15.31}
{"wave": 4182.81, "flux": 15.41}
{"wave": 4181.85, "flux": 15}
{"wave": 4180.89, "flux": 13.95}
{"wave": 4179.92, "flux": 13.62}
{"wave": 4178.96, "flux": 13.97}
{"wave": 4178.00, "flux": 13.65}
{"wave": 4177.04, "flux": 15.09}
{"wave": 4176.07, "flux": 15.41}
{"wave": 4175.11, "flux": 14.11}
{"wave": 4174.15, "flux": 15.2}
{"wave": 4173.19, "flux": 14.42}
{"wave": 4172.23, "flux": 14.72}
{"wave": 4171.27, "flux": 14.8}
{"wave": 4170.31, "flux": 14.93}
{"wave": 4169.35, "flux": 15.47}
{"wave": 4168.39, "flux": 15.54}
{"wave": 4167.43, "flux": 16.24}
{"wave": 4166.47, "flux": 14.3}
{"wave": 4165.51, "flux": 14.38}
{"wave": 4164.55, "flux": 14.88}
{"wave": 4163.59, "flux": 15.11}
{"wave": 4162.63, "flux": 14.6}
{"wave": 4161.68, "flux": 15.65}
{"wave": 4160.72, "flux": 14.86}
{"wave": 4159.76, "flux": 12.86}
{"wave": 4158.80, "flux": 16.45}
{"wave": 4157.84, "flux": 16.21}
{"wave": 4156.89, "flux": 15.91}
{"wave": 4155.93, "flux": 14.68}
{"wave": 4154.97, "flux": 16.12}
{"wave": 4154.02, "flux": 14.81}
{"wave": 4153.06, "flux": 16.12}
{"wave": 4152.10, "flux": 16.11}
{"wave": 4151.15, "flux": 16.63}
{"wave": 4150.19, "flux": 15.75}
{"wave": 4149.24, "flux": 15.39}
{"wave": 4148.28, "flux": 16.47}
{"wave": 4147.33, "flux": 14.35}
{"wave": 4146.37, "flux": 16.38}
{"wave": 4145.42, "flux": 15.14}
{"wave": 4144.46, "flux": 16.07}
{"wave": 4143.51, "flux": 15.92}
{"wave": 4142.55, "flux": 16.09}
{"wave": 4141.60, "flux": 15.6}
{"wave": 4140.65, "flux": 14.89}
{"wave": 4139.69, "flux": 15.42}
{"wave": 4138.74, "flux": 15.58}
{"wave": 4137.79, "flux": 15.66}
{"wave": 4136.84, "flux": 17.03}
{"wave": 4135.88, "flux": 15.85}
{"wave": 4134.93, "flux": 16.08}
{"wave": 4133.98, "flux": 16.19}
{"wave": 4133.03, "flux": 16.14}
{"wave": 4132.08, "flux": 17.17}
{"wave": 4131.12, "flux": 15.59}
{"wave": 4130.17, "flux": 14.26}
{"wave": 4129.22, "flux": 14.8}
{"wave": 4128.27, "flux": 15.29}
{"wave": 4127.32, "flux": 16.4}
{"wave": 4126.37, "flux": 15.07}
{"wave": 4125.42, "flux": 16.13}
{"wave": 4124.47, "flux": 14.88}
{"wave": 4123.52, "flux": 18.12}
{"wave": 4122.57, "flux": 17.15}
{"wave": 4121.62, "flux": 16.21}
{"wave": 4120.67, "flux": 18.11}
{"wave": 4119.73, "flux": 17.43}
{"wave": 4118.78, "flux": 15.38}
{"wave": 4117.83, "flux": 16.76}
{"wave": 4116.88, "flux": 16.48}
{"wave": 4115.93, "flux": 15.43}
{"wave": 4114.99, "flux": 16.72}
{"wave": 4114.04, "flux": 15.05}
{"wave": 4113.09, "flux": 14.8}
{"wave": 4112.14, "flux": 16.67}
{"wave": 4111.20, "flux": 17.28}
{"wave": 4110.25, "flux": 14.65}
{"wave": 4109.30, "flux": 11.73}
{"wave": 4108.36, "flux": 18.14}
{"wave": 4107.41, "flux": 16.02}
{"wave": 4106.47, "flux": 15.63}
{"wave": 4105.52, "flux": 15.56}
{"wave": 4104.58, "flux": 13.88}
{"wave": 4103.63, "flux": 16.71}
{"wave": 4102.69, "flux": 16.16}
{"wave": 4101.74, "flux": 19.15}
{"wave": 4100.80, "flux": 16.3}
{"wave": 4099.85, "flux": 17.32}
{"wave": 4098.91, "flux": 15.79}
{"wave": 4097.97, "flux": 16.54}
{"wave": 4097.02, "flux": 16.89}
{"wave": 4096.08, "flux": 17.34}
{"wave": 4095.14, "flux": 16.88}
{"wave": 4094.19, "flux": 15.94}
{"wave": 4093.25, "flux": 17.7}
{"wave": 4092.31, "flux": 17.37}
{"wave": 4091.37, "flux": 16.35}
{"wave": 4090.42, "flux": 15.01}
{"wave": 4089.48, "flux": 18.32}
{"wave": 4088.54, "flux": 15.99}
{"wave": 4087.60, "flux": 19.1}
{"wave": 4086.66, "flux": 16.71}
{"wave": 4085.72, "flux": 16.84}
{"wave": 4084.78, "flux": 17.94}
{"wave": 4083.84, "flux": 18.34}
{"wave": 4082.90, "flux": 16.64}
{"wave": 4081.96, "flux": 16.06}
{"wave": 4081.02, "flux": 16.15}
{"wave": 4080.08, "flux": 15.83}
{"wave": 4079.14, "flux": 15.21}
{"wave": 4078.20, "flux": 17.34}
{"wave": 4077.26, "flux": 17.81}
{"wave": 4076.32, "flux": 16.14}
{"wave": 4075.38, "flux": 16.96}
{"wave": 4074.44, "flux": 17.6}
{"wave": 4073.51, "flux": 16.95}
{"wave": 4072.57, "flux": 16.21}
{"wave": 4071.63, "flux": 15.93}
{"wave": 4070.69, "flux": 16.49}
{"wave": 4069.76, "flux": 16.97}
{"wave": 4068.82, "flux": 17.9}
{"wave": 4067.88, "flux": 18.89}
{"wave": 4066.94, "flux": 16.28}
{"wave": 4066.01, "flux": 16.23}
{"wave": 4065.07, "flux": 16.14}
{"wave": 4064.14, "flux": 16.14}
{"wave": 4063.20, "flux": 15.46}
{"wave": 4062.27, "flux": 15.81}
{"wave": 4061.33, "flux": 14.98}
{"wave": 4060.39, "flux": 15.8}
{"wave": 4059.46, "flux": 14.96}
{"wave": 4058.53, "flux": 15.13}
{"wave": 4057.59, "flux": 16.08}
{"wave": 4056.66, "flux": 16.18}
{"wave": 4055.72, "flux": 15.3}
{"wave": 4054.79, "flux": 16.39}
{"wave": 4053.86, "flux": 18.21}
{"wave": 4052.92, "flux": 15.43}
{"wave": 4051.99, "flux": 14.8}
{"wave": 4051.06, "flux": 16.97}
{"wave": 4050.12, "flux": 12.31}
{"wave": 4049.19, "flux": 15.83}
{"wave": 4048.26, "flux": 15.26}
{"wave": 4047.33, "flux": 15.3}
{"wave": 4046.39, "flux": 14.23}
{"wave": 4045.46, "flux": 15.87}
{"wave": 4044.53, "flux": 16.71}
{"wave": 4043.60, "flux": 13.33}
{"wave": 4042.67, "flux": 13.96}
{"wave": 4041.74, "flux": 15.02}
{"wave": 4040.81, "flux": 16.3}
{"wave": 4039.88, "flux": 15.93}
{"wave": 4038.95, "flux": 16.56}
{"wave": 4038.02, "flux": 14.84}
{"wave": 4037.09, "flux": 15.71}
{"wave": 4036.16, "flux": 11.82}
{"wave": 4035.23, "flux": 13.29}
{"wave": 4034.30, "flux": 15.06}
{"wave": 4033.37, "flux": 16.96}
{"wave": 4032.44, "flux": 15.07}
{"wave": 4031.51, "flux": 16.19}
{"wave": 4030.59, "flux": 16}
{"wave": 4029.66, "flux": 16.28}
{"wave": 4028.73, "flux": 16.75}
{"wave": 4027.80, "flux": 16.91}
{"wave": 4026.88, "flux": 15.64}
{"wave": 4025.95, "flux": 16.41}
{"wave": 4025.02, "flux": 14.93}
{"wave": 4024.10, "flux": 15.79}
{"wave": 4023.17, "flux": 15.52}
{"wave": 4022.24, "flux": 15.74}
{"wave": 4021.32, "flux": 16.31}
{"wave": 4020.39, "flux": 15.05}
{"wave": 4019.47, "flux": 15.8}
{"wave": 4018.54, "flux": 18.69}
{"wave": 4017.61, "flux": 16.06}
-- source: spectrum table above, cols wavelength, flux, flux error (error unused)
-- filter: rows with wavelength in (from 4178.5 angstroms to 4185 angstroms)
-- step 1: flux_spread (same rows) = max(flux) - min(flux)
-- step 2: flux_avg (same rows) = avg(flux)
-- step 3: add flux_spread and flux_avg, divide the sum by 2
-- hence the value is 8.2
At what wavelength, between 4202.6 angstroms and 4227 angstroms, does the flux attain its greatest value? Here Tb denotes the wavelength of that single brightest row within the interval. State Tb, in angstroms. 4224.43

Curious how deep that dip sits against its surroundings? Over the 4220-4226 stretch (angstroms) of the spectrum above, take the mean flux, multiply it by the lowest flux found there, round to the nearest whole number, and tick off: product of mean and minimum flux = 197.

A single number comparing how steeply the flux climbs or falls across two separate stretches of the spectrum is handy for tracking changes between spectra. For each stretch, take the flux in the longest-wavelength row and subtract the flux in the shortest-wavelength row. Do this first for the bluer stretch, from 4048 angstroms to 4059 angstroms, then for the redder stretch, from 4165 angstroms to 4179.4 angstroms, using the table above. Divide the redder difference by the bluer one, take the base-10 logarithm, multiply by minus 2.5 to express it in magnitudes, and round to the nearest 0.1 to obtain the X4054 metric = -1.2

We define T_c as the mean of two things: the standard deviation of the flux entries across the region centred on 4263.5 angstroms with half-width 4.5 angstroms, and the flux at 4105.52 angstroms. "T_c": 8.3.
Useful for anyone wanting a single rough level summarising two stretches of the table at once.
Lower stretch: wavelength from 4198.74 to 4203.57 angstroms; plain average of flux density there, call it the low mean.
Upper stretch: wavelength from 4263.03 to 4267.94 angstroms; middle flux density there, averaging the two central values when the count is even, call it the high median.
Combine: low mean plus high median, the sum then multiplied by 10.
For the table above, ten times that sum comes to 286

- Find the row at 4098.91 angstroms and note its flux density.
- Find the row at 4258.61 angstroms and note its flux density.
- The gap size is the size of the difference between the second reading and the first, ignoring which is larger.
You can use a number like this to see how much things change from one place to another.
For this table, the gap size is 10.7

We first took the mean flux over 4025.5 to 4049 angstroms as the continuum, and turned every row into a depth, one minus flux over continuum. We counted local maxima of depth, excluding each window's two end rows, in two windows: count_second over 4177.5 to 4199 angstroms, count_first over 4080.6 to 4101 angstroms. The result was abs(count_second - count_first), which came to 1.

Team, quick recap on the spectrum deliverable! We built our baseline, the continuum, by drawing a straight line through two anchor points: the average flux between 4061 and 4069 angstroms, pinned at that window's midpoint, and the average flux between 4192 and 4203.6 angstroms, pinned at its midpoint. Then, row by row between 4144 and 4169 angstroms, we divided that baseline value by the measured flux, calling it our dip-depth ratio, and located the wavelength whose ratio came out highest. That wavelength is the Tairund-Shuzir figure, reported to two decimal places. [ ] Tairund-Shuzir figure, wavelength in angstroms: 4159.76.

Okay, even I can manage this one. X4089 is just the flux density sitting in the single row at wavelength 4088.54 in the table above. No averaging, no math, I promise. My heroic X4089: 15.99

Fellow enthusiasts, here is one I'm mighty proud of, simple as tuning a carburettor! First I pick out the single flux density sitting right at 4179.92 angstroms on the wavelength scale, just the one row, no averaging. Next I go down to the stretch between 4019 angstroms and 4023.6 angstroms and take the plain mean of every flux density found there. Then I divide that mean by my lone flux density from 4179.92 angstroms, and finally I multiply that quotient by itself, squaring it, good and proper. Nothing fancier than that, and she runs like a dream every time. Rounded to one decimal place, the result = 1.3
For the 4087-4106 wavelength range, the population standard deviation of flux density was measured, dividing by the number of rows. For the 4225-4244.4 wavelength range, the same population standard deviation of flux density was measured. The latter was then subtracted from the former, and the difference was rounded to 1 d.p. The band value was -1.3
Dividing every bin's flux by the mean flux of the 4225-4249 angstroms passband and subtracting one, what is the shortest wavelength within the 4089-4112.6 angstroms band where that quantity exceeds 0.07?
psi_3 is 4089.48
